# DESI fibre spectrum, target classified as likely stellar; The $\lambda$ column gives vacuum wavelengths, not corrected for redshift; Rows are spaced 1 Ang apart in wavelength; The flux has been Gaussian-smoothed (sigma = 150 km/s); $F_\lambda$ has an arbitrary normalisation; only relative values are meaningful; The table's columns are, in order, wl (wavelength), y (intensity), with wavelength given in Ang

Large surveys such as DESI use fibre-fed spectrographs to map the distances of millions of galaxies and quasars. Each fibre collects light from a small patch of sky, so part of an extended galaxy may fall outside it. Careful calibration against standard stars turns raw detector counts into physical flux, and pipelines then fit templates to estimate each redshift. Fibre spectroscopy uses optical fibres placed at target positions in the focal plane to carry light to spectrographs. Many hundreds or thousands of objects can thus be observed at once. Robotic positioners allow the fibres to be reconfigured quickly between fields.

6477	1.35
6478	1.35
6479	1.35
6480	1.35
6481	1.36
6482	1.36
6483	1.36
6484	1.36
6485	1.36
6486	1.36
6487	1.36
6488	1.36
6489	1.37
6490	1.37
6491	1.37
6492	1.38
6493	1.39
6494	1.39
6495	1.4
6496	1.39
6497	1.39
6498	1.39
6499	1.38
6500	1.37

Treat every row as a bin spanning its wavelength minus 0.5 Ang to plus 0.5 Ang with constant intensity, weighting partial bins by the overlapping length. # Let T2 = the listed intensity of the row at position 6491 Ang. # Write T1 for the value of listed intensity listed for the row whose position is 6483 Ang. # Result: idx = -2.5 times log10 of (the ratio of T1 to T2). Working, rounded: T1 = 1.36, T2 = 1.37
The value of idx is 0.008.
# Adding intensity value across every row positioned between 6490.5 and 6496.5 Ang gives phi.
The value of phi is 8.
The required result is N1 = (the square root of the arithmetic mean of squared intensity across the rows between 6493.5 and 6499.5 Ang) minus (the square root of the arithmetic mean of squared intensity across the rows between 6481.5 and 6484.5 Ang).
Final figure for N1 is 0.030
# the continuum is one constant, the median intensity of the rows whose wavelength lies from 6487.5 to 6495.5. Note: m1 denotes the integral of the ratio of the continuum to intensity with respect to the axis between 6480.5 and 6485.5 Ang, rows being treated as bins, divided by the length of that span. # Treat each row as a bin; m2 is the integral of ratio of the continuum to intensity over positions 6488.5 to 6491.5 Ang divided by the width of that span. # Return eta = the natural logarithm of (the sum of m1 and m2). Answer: 0.700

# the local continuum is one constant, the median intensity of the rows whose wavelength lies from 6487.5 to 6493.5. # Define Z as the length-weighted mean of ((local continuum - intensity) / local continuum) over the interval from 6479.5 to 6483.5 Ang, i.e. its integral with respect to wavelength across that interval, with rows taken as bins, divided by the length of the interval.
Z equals 0.009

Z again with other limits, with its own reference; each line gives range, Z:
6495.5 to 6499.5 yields -0.013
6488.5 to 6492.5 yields -0.002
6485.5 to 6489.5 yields 0.005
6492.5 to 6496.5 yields -0.016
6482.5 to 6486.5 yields 0.007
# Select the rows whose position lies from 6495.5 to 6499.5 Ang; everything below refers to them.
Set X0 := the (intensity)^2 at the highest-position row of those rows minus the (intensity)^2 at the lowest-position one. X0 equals -0.028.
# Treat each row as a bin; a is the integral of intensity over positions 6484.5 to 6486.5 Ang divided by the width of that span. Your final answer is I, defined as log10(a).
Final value 0.1335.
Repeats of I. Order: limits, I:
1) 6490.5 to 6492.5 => 0.1383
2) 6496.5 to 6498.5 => 0.1430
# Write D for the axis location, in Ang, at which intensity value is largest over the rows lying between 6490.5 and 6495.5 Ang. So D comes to 6495 Ang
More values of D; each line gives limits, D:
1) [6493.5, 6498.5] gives 6495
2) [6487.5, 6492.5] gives 6492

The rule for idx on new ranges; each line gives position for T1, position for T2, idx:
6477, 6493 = 0.032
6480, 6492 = 0.024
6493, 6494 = 0.000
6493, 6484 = -0.024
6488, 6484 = 0.000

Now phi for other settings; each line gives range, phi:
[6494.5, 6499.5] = 7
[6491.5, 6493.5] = 3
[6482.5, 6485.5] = 4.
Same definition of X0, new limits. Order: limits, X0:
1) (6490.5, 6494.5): 0.055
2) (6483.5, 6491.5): 0.027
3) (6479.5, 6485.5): 0.027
